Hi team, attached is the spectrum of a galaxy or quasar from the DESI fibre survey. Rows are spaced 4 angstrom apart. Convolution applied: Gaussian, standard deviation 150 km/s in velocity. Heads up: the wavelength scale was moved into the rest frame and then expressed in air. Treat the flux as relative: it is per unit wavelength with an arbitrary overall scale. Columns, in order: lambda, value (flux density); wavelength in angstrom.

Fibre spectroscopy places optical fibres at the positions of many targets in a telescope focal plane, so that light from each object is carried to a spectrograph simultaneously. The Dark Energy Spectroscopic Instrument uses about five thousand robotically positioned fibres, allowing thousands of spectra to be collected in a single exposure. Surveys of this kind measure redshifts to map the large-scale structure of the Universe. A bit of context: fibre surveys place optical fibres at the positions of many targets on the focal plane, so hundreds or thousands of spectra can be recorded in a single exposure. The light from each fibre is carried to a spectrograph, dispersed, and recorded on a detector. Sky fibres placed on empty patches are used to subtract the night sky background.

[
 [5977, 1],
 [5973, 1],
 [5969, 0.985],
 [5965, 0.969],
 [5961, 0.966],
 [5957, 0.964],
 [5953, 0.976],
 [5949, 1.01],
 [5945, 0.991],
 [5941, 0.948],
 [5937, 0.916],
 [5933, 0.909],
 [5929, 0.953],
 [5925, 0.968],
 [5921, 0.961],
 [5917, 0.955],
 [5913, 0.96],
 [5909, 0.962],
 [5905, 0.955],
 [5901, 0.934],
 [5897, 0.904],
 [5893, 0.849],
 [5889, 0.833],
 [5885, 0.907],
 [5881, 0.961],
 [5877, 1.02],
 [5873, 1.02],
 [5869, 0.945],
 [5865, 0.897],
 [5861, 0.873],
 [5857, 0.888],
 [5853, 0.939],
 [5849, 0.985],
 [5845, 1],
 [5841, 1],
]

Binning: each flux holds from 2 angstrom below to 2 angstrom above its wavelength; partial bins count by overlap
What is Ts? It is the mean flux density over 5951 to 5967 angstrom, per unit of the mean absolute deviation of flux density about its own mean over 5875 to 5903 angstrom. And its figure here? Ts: 20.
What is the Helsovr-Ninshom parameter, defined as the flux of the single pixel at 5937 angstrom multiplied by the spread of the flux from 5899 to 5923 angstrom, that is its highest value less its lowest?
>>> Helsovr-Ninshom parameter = 0.026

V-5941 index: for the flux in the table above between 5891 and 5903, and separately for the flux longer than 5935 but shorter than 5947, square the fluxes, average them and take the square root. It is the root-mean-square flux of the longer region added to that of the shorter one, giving 1.85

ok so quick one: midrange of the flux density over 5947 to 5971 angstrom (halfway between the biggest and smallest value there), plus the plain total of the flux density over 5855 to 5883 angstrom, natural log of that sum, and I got 2.0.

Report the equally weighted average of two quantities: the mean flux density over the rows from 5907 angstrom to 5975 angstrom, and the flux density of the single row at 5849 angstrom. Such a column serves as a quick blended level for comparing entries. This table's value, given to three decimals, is 0.975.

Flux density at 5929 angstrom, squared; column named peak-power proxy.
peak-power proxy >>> 0.91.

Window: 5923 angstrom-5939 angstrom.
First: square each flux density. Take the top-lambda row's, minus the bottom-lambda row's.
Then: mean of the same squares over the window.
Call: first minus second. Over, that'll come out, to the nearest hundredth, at -0.98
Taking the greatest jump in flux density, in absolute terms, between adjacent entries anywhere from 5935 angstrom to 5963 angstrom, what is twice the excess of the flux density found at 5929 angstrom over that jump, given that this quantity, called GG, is 1.82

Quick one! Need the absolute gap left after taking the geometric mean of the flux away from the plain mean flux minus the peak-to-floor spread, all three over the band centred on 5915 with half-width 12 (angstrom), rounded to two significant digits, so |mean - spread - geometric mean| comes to 0.013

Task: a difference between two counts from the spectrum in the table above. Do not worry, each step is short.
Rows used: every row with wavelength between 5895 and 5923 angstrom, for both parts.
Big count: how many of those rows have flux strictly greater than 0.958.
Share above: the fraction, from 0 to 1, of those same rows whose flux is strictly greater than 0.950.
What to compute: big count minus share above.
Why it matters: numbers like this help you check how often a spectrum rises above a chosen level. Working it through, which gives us 2.3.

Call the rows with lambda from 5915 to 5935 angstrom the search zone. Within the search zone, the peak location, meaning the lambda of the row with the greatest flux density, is 5925 angstrom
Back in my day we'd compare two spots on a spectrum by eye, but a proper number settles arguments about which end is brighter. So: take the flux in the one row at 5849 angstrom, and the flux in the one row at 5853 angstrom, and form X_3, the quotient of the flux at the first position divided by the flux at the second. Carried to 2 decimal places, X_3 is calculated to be 1.05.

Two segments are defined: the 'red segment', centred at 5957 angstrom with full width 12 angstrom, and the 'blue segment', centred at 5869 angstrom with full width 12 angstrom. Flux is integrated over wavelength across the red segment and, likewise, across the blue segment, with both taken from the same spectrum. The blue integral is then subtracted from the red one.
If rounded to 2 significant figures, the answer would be 0.18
